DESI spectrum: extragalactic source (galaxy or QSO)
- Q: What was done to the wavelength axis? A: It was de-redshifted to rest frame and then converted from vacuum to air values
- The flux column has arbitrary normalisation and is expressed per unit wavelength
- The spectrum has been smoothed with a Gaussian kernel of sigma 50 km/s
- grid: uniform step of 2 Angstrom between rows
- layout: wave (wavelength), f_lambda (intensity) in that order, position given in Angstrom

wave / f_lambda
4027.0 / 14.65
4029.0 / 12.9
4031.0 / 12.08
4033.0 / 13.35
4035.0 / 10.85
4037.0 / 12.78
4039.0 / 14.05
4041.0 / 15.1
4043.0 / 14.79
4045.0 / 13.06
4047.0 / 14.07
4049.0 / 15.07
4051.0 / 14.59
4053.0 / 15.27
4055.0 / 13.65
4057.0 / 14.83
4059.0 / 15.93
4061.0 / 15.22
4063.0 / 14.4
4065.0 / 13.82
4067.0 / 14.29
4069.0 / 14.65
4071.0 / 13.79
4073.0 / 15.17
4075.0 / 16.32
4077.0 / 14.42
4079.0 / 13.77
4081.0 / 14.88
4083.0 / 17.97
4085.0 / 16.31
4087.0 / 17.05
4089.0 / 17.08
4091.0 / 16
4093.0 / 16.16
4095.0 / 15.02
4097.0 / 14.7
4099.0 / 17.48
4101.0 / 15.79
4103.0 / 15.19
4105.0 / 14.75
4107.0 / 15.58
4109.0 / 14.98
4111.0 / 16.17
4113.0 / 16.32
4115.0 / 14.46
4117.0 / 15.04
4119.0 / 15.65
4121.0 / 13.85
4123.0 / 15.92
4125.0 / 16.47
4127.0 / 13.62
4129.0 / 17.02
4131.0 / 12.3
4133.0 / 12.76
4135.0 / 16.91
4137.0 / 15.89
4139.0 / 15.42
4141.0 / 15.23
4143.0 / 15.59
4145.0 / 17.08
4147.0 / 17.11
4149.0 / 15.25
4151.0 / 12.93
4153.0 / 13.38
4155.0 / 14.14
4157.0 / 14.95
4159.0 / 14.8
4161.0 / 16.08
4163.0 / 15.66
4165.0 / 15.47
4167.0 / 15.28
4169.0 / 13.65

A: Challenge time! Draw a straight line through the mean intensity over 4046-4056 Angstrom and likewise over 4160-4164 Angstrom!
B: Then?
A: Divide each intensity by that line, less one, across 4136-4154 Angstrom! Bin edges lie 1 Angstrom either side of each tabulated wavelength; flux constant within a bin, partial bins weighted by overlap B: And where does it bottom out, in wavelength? 4151.0 Angstrom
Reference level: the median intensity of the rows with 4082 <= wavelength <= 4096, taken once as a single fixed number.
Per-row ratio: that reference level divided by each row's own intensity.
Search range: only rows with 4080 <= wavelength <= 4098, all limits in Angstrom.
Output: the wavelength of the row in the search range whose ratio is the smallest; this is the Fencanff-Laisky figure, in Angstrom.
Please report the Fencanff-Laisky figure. 4083.0 Angstrom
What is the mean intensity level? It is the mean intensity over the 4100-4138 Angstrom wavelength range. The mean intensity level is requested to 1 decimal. 15.2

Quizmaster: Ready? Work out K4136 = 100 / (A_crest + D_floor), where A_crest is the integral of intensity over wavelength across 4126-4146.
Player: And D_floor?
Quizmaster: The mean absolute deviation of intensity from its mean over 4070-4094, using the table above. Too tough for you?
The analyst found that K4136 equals 0.33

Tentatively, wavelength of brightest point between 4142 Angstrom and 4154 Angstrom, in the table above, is 4147.0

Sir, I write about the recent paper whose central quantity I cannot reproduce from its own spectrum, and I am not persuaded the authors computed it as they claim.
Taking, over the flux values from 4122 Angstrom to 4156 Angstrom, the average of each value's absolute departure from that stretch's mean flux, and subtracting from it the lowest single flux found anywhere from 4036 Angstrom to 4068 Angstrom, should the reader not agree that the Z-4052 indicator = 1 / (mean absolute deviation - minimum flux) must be -0.0876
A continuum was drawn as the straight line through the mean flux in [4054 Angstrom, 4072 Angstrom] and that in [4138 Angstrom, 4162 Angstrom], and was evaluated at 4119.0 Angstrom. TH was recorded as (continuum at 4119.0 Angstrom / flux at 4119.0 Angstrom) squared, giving 0.91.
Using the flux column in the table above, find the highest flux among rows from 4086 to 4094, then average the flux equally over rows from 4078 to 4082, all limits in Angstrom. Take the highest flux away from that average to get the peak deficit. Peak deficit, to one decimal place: -2.8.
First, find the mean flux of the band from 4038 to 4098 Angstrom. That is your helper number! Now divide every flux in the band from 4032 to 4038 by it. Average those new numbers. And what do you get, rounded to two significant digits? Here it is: 0.82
